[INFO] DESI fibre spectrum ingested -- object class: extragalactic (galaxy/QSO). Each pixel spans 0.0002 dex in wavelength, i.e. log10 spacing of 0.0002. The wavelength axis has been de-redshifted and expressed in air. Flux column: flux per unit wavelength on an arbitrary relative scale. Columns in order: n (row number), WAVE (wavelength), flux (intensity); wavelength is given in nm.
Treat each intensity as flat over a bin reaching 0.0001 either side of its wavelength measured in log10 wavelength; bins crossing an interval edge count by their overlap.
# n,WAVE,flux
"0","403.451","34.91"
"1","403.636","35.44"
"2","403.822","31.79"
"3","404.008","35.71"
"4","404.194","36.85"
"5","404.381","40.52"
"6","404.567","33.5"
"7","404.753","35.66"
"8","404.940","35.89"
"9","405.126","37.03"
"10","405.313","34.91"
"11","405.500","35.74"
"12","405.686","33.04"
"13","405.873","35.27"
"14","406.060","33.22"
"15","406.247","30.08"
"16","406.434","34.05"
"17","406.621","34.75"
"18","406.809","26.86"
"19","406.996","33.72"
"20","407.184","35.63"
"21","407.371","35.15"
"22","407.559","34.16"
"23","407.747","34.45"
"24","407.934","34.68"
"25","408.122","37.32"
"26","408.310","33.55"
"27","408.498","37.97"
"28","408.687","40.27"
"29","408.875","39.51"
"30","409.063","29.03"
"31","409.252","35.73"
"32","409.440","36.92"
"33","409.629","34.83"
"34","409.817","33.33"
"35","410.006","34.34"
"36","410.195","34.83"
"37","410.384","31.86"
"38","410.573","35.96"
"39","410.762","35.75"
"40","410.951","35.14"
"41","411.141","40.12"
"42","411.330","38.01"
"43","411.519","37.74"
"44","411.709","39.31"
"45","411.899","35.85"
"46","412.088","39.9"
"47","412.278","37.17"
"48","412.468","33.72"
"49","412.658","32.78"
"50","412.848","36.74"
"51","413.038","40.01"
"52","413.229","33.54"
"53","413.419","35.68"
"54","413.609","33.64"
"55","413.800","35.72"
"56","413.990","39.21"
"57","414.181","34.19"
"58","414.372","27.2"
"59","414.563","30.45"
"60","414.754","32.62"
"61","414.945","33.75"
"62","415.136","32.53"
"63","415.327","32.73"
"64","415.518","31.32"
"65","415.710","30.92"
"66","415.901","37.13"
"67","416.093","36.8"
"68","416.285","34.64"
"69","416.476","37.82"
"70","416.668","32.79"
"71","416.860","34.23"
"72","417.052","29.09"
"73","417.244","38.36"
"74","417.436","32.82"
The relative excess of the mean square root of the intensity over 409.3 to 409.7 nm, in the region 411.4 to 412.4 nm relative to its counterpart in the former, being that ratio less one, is 0.03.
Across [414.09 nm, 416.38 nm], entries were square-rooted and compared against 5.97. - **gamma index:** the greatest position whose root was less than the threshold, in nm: 416.285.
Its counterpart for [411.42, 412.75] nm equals 412.658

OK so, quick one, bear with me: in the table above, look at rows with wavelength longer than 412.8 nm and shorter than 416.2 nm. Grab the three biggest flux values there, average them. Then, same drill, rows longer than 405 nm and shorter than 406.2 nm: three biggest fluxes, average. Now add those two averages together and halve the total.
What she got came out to 37.4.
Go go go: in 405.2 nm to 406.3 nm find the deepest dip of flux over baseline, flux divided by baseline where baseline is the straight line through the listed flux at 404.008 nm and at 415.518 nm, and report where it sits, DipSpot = 406.247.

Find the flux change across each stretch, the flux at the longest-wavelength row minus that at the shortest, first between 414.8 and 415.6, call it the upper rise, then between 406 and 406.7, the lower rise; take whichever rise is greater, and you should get 2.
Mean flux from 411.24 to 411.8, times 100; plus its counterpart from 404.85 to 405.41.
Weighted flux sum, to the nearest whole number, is 3871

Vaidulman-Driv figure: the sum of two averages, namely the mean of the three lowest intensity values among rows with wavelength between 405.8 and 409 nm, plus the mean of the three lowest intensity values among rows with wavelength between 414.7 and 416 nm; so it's 61.6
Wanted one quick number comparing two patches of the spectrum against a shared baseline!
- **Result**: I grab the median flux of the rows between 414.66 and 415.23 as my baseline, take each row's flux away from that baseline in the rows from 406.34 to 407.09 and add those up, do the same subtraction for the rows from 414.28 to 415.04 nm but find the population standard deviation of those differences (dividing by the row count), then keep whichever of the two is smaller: 1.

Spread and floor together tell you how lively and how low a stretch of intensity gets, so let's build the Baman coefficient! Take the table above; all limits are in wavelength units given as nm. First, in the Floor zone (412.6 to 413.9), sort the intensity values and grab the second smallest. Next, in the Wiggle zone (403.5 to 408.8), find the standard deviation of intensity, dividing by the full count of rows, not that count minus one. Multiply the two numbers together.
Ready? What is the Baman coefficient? 89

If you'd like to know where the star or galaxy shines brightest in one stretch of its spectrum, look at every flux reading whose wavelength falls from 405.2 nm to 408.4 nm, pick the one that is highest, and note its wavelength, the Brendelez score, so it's 408.122 nm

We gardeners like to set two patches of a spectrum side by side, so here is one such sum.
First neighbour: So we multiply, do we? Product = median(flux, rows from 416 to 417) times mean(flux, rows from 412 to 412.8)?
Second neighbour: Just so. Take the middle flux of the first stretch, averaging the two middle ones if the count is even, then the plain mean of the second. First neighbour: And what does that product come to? 1243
